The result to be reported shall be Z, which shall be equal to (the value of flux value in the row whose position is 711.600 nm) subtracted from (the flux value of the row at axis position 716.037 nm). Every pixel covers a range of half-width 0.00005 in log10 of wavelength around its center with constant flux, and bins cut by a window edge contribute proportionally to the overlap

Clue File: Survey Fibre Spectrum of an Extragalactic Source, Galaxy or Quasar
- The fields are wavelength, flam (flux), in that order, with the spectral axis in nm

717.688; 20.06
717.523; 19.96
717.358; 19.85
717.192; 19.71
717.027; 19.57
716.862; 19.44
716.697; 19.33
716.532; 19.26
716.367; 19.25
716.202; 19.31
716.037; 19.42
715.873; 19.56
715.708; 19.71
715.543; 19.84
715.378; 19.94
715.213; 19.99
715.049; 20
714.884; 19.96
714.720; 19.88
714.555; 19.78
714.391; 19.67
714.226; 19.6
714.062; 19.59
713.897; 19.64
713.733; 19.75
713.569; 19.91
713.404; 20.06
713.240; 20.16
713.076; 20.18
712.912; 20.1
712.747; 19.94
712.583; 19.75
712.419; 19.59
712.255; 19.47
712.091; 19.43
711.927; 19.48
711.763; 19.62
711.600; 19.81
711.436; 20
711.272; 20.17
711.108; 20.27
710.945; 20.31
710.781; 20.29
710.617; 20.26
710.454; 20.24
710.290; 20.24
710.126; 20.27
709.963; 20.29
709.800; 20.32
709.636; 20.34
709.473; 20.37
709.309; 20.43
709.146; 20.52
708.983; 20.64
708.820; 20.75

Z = -0.39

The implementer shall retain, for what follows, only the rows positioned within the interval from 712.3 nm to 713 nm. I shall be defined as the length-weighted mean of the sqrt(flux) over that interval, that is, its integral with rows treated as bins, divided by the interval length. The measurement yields 4.45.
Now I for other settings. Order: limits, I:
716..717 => 4.40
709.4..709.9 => 4.51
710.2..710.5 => 4.49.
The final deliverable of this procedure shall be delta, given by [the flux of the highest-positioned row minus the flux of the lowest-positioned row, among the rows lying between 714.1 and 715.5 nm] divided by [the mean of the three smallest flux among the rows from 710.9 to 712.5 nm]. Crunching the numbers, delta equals 0.017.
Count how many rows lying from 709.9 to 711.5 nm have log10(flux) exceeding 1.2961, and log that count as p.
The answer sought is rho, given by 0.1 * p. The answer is 1.00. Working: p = 10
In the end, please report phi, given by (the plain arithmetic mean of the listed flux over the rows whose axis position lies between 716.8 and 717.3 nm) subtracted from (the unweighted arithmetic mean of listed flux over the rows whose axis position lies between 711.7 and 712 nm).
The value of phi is 0.0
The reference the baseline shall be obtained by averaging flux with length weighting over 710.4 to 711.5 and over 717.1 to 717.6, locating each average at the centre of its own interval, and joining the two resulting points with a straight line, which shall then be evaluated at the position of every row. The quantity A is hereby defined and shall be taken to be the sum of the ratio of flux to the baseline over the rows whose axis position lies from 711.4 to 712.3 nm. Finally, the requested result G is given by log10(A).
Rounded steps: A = 5.84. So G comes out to 0.766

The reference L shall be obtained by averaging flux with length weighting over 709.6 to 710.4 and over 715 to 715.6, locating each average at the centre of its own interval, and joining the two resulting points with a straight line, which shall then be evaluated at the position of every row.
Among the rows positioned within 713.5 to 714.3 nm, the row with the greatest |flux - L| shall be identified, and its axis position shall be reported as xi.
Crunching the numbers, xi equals 714.062 nm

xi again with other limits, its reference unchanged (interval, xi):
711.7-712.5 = 712.091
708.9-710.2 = 708.983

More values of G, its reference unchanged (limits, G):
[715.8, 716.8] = 0.766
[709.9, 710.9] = 0.778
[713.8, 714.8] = 0.771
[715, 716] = 0.776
